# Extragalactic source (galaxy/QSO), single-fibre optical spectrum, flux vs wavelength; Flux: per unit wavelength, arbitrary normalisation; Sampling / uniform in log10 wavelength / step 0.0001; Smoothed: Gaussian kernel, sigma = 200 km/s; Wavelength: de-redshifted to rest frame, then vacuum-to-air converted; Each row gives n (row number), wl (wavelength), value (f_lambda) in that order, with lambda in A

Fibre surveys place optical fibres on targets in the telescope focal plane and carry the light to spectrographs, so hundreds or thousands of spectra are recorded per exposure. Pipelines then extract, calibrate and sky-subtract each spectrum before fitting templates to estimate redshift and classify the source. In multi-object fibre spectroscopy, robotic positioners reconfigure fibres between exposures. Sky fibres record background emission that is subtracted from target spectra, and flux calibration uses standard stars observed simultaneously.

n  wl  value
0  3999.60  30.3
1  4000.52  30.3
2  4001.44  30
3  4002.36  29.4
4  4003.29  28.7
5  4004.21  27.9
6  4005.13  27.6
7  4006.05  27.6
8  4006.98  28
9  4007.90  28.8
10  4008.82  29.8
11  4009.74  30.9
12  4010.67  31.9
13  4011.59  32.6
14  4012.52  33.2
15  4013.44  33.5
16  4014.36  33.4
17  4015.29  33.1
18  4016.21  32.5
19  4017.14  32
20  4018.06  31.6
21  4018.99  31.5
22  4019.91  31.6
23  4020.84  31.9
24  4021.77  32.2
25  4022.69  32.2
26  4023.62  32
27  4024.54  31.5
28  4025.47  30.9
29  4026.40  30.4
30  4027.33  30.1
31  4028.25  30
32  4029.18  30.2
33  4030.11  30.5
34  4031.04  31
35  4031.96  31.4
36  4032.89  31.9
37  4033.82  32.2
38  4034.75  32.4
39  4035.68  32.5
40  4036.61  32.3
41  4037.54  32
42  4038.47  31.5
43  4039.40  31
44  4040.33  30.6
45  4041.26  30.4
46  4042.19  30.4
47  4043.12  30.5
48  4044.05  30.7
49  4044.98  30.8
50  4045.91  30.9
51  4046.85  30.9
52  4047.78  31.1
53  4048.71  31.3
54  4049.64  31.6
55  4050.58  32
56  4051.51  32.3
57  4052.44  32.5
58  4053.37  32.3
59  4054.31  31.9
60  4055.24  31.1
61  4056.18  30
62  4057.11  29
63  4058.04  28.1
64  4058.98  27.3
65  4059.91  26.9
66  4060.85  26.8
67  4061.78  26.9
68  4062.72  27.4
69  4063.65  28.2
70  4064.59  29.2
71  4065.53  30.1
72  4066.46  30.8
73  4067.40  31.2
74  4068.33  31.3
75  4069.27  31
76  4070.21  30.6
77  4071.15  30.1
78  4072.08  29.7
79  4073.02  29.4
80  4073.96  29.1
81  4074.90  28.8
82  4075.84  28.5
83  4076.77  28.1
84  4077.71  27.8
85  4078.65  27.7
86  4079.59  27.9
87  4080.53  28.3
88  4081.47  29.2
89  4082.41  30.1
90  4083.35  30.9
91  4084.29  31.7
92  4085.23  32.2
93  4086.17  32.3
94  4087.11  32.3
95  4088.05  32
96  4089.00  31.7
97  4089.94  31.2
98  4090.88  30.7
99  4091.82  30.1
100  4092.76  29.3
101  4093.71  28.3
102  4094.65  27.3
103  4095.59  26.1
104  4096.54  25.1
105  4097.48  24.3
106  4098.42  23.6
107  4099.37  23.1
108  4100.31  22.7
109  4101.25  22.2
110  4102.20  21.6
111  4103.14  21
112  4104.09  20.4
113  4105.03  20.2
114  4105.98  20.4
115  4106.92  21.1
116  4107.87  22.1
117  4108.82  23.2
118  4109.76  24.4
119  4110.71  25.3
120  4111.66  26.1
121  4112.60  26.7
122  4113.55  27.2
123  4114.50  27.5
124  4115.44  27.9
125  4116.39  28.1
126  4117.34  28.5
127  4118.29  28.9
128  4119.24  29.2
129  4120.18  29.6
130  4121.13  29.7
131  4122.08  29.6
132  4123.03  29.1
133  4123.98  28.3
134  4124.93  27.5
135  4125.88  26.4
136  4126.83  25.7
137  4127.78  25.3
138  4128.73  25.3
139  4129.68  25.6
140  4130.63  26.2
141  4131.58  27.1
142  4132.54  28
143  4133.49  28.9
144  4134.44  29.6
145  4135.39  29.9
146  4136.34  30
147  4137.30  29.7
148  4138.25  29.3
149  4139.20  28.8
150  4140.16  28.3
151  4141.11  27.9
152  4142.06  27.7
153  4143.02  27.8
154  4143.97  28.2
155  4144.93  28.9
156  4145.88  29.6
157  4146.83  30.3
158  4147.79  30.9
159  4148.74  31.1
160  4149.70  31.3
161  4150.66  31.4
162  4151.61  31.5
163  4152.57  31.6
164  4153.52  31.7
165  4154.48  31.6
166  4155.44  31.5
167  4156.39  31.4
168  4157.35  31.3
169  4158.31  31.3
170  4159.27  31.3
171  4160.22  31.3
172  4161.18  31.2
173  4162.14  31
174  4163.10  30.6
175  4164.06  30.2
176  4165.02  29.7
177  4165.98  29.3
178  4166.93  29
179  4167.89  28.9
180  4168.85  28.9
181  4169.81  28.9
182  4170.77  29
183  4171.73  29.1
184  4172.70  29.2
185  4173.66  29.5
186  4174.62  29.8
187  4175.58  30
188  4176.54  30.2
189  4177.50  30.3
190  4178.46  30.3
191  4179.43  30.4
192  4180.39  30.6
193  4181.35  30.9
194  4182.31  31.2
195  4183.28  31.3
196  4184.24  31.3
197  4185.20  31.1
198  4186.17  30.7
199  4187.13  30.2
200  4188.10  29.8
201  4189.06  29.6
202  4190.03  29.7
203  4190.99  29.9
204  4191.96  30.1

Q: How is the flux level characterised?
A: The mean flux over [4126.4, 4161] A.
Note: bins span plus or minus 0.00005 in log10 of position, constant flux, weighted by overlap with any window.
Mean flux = 29.4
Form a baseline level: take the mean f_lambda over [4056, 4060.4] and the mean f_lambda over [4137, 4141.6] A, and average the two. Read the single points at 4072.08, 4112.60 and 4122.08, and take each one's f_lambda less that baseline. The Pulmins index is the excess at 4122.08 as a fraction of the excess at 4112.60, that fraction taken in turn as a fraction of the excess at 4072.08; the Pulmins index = -0.5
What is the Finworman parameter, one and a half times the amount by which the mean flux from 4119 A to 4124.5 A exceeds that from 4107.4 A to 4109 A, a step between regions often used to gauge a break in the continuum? 10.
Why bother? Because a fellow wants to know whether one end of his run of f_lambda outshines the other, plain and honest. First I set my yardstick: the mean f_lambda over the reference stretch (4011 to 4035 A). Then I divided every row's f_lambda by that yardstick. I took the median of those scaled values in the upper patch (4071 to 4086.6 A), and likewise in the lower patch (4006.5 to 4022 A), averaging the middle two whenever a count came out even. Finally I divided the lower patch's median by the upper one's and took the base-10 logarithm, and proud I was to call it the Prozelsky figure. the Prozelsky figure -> 0.038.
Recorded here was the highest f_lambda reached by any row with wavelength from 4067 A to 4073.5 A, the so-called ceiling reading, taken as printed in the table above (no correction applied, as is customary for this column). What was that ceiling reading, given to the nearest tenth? 31.3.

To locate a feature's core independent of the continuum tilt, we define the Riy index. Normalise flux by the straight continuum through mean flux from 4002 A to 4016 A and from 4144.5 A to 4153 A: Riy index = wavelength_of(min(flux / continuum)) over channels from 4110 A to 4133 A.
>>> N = 4128.73 A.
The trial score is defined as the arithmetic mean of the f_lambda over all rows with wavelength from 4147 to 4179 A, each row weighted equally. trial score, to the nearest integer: 30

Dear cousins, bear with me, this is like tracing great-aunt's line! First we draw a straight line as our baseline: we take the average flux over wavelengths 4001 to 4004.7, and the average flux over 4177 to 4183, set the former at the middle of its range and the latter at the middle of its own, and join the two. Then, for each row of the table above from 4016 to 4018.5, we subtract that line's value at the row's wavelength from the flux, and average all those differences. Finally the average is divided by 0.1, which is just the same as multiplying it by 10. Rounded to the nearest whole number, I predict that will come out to 29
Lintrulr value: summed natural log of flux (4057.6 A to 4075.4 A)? 64.0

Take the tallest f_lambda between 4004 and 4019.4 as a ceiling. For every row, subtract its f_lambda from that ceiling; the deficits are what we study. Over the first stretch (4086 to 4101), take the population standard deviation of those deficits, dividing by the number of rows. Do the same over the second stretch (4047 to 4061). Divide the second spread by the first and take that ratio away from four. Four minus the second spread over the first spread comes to 3.4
